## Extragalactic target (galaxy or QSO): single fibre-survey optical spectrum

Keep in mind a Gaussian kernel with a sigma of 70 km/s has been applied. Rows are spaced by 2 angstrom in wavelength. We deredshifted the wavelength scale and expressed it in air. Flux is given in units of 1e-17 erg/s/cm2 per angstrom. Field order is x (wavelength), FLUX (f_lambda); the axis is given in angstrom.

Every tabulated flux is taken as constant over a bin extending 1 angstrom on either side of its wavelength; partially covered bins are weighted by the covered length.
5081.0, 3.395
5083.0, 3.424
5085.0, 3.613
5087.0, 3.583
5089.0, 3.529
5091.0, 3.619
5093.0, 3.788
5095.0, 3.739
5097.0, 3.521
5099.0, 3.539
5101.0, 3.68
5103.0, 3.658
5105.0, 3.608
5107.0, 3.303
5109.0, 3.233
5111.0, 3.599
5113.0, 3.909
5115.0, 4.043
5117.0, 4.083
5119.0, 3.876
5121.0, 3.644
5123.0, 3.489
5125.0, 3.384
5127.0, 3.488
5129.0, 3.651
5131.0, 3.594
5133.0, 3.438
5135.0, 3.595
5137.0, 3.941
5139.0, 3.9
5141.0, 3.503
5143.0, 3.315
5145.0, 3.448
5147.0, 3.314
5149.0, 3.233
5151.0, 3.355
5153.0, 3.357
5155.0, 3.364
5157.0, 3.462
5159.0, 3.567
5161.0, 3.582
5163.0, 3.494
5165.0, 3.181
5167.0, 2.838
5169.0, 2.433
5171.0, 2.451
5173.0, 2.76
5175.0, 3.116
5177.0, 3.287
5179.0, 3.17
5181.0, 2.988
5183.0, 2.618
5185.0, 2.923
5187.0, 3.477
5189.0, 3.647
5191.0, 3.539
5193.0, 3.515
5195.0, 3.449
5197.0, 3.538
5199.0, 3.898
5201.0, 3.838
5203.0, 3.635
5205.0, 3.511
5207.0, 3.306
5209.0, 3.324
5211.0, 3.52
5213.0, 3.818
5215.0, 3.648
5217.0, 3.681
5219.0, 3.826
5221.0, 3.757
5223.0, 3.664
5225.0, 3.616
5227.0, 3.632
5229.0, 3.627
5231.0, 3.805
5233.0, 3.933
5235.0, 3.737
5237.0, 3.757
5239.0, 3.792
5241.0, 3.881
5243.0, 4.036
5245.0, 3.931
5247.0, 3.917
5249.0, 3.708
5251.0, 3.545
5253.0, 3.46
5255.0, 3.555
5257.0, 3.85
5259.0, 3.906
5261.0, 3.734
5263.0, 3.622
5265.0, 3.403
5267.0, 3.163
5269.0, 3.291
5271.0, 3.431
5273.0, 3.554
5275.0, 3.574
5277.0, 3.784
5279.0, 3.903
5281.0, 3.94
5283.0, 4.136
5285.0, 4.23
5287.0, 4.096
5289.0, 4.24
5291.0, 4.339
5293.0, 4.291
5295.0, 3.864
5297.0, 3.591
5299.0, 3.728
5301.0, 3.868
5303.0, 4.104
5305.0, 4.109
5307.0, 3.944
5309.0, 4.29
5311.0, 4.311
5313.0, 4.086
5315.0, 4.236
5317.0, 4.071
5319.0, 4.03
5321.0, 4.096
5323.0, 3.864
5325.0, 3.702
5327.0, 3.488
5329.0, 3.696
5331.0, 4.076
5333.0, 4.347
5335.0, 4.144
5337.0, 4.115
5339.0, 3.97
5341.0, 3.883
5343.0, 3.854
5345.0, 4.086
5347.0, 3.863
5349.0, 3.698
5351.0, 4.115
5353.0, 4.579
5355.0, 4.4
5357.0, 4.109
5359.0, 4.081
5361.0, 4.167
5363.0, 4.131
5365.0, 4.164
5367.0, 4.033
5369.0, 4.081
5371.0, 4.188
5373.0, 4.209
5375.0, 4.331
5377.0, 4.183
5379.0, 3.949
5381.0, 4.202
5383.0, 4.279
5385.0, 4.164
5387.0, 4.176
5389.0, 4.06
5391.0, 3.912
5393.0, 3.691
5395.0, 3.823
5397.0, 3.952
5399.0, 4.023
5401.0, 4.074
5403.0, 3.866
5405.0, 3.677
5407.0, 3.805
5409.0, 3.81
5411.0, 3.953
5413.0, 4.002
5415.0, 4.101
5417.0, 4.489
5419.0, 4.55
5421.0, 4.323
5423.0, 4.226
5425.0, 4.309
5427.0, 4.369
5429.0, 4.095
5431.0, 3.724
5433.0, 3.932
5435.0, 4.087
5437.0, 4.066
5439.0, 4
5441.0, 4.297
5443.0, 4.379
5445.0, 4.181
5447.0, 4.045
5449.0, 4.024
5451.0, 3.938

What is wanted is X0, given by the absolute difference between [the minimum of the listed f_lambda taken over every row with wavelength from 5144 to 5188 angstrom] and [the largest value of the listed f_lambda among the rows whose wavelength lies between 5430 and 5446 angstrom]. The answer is 1.95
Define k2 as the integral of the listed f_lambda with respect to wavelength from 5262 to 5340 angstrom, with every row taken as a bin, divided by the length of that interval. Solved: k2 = 3.92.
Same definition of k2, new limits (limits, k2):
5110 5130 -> 3.72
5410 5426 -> 4.24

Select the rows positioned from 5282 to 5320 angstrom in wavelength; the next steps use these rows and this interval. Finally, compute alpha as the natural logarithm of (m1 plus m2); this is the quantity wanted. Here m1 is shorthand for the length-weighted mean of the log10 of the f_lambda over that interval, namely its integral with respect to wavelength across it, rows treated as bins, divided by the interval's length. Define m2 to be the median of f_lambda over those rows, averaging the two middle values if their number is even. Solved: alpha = 1.55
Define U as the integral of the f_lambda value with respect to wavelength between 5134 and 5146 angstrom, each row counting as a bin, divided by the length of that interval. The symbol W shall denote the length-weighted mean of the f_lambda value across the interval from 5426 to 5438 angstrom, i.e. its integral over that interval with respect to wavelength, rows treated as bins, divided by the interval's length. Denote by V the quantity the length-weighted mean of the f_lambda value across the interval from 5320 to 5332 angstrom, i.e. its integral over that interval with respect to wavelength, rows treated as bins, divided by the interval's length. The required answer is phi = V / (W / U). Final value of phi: 3.42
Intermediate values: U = 3.62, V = 3.82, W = 4.05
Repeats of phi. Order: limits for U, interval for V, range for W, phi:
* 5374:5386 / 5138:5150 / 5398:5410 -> 3.73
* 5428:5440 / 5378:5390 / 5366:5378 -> 3.95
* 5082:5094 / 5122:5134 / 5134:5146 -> 3.48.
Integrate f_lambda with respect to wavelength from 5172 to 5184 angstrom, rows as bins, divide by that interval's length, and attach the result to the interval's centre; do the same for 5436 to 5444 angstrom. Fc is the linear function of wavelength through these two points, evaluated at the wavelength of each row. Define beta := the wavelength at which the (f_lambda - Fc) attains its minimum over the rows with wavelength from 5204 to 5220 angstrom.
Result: 5207.0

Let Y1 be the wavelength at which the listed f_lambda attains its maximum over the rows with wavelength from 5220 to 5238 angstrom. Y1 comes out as 5233.0 angstrom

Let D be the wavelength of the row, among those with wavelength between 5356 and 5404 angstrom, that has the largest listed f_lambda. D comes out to 5375.0 angstrom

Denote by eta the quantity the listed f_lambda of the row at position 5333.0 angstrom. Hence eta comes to 4.347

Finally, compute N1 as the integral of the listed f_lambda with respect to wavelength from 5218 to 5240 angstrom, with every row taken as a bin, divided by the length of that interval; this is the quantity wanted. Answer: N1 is 3.7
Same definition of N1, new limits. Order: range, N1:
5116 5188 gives 3.3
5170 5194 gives 3.1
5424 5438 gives 4.1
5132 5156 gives 3.5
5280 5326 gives 4.1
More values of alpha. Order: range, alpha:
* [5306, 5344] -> 1.54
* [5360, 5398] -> 1.56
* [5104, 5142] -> 1.43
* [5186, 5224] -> 1.43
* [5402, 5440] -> 1.54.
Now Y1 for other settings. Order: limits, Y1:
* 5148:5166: 5161.0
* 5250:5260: 5259.0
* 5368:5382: 5375.0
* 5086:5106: 5093.0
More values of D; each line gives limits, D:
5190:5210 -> 5199.0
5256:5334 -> 5333.0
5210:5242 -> 5233.0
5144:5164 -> 5161.0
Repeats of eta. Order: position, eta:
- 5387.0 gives 4.176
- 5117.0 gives 4.083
